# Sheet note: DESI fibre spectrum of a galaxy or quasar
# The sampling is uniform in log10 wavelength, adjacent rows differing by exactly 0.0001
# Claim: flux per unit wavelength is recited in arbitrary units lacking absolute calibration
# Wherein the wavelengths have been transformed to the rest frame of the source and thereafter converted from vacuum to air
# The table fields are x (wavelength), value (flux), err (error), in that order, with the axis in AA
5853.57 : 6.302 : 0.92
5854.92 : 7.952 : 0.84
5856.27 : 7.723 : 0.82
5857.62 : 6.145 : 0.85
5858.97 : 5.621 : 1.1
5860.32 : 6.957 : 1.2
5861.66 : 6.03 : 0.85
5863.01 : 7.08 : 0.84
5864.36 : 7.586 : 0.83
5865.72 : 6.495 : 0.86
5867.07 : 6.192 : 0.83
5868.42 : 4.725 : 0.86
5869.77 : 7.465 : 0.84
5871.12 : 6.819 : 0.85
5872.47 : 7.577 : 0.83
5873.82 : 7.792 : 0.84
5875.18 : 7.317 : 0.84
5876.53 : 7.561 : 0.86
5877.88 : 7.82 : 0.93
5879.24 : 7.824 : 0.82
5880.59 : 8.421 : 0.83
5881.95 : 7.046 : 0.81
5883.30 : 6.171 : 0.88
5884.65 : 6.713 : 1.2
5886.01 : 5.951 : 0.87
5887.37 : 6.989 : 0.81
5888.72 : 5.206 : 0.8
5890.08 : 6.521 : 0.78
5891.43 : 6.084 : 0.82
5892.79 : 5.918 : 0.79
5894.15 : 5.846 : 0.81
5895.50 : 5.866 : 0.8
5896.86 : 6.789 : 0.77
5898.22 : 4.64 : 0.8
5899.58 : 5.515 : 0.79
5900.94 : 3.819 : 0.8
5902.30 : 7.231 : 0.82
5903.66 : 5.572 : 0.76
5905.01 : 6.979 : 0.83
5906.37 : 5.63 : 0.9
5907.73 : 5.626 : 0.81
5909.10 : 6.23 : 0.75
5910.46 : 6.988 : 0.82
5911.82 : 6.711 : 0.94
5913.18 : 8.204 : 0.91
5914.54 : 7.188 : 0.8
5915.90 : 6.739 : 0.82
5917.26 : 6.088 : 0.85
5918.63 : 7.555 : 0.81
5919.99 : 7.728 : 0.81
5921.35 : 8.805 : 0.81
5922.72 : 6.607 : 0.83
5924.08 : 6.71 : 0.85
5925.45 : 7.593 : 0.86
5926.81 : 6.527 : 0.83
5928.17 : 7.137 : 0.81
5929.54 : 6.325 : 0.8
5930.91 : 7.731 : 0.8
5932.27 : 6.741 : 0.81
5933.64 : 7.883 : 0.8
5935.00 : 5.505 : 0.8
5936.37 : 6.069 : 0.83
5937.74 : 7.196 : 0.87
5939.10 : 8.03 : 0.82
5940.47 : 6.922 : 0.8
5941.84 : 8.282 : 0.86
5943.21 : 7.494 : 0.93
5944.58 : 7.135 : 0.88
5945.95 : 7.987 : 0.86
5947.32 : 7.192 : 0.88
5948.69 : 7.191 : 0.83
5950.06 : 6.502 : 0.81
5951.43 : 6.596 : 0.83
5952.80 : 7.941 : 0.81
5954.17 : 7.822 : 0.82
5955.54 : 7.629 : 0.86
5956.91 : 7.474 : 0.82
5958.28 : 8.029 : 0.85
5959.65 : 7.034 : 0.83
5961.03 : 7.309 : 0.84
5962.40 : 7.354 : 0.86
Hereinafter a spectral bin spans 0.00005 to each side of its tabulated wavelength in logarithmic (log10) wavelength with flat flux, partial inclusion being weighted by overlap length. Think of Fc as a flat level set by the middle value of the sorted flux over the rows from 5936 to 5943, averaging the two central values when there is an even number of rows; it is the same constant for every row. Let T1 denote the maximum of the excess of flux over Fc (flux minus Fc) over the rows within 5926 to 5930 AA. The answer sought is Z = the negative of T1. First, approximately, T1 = -0.06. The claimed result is 0.06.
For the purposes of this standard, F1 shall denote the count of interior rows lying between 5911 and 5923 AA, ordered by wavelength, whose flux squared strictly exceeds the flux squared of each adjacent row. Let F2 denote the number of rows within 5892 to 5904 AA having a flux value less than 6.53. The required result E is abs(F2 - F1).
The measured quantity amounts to 5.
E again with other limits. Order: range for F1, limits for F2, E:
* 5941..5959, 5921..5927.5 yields 1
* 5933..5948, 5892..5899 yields 1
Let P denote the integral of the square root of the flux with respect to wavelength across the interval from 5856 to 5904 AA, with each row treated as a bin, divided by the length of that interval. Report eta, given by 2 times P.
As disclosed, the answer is 5.09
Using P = 2.55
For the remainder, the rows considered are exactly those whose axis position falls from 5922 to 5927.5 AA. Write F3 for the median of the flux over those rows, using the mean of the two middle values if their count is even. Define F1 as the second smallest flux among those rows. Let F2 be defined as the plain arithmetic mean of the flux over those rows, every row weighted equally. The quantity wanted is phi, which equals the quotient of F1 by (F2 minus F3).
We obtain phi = 33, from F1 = 6.607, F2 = 6.86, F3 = 6.66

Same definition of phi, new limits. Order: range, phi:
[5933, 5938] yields 197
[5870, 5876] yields -103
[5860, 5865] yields -66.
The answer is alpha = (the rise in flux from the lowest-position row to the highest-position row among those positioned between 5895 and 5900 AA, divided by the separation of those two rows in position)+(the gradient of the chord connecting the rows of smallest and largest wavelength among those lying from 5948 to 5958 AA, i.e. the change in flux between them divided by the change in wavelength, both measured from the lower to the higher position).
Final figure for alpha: -0.05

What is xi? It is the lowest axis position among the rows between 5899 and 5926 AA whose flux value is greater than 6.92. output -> 5902.30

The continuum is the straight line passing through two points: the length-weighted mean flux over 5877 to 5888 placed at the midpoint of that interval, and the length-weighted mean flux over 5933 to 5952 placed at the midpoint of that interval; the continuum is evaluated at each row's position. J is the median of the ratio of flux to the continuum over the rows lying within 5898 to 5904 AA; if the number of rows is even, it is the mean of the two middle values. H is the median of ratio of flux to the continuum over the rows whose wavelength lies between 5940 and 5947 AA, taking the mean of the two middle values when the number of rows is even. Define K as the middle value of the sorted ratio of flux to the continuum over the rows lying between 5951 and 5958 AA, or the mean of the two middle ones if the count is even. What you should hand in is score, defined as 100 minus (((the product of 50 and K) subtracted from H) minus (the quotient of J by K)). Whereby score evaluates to 153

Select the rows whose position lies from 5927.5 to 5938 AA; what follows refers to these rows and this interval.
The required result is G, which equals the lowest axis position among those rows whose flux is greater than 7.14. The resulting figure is 5930.91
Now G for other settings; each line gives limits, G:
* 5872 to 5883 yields 5872.47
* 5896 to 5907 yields 5902.30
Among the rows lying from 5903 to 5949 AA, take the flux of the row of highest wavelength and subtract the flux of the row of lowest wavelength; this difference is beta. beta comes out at 1.6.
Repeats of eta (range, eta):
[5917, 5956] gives 5.36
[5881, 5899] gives 4.96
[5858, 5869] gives 5.03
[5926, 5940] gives 5.26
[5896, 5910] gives 4.80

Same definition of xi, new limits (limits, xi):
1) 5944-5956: 5944.58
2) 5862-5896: 5863.01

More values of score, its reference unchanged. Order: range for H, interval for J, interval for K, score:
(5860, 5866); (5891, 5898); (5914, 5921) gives 150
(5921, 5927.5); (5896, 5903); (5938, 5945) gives 152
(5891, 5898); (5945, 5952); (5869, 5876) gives 153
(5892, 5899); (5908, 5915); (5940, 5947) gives 153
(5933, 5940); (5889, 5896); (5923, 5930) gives 147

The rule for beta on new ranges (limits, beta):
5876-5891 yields -1.0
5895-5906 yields 1.1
